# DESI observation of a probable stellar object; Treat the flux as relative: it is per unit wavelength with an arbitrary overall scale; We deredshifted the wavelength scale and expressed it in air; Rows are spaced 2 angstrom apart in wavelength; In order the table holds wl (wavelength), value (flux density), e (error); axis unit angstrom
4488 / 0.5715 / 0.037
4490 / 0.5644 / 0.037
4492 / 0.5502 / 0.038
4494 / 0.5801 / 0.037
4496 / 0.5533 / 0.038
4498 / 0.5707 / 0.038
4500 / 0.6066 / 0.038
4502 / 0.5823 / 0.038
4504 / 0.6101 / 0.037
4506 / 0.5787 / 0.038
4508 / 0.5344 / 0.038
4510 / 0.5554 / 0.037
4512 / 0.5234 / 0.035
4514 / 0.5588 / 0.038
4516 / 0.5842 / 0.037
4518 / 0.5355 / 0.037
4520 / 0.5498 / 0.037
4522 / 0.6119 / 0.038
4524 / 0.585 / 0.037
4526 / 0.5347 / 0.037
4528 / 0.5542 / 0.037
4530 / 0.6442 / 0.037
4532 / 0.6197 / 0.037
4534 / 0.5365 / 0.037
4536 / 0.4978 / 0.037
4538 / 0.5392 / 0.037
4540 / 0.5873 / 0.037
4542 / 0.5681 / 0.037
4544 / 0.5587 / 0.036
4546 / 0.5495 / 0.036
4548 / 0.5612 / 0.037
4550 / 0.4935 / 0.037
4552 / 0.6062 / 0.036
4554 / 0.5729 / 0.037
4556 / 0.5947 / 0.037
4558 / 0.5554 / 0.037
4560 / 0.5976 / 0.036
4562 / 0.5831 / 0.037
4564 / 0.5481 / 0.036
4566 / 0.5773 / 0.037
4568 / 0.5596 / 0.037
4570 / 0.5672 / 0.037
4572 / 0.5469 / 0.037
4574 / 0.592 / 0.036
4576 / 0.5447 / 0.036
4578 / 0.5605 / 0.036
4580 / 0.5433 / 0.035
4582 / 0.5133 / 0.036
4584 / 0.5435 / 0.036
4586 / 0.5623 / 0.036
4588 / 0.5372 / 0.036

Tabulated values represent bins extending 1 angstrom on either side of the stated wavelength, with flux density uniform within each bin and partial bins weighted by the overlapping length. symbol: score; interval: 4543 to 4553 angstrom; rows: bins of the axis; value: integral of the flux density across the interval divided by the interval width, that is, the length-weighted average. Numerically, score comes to 0.554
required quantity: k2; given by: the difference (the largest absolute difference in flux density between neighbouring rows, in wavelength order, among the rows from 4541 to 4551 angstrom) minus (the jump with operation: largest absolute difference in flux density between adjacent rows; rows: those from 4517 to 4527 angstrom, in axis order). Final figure 0.006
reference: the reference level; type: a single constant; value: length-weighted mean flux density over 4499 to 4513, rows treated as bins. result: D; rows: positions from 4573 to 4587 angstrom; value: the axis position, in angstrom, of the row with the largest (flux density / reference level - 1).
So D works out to 4574 angstrom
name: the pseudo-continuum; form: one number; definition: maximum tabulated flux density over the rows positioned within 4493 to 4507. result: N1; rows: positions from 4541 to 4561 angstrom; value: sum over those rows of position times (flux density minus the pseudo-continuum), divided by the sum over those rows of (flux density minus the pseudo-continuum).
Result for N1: 4549.6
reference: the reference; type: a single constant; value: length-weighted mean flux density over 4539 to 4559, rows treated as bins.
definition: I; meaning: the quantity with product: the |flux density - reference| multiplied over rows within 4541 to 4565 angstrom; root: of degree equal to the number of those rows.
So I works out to 0.0143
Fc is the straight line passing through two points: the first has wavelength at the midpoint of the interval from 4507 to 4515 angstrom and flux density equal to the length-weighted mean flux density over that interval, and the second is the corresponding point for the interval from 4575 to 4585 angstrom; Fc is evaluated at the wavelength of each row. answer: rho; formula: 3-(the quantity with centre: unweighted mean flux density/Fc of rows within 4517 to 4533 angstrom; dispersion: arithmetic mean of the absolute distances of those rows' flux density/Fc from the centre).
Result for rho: 2.93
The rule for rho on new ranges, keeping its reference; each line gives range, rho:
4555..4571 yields 2.97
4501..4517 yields 2.96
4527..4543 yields 2.93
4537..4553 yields 2.96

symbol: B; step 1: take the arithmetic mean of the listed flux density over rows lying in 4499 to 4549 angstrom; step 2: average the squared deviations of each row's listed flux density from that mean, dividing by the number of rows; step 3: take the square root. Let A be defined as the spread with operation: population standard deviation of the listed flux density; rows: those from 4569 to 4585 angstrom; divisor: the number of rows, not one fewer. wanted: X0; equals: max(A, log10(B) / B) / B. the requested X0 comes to 0.63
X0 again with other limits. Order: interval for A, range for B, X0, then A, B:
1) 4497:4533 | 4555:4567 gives 1.79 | 0.033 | 0.0186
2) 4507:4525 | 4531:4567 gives 0.83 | 0.027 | 0.0329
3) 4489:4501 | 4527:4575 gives 0.56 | 0.019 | 0.0334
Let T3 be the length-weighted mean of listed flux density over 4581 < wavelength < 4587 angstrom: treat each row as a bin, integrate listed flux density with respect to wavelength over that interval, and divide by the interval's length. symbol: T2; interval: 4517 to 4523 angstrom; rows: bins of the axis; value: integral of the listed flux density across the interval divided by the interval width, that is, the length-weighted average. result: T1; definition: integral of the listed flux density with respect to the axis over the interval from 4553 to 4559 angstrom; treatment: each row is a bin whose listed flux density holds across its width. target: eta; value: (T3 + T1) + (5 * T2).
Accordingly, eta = 6.81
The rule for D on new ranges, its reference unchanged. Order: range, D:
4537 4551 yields 4540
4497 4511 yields 4504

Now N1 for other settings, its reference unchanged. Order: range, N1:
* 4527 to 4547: 4538.6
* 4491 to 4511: 4501.1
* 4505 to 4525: 4513.7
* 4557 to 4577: 4567.6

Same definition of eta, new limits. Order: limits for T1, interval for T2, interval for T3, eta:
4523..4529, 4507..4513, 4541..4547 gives 6.60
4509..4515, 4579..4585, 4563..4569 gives 6.50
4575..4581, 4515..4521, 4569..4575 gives 6.65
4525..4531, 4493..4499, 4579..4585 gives 6.84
